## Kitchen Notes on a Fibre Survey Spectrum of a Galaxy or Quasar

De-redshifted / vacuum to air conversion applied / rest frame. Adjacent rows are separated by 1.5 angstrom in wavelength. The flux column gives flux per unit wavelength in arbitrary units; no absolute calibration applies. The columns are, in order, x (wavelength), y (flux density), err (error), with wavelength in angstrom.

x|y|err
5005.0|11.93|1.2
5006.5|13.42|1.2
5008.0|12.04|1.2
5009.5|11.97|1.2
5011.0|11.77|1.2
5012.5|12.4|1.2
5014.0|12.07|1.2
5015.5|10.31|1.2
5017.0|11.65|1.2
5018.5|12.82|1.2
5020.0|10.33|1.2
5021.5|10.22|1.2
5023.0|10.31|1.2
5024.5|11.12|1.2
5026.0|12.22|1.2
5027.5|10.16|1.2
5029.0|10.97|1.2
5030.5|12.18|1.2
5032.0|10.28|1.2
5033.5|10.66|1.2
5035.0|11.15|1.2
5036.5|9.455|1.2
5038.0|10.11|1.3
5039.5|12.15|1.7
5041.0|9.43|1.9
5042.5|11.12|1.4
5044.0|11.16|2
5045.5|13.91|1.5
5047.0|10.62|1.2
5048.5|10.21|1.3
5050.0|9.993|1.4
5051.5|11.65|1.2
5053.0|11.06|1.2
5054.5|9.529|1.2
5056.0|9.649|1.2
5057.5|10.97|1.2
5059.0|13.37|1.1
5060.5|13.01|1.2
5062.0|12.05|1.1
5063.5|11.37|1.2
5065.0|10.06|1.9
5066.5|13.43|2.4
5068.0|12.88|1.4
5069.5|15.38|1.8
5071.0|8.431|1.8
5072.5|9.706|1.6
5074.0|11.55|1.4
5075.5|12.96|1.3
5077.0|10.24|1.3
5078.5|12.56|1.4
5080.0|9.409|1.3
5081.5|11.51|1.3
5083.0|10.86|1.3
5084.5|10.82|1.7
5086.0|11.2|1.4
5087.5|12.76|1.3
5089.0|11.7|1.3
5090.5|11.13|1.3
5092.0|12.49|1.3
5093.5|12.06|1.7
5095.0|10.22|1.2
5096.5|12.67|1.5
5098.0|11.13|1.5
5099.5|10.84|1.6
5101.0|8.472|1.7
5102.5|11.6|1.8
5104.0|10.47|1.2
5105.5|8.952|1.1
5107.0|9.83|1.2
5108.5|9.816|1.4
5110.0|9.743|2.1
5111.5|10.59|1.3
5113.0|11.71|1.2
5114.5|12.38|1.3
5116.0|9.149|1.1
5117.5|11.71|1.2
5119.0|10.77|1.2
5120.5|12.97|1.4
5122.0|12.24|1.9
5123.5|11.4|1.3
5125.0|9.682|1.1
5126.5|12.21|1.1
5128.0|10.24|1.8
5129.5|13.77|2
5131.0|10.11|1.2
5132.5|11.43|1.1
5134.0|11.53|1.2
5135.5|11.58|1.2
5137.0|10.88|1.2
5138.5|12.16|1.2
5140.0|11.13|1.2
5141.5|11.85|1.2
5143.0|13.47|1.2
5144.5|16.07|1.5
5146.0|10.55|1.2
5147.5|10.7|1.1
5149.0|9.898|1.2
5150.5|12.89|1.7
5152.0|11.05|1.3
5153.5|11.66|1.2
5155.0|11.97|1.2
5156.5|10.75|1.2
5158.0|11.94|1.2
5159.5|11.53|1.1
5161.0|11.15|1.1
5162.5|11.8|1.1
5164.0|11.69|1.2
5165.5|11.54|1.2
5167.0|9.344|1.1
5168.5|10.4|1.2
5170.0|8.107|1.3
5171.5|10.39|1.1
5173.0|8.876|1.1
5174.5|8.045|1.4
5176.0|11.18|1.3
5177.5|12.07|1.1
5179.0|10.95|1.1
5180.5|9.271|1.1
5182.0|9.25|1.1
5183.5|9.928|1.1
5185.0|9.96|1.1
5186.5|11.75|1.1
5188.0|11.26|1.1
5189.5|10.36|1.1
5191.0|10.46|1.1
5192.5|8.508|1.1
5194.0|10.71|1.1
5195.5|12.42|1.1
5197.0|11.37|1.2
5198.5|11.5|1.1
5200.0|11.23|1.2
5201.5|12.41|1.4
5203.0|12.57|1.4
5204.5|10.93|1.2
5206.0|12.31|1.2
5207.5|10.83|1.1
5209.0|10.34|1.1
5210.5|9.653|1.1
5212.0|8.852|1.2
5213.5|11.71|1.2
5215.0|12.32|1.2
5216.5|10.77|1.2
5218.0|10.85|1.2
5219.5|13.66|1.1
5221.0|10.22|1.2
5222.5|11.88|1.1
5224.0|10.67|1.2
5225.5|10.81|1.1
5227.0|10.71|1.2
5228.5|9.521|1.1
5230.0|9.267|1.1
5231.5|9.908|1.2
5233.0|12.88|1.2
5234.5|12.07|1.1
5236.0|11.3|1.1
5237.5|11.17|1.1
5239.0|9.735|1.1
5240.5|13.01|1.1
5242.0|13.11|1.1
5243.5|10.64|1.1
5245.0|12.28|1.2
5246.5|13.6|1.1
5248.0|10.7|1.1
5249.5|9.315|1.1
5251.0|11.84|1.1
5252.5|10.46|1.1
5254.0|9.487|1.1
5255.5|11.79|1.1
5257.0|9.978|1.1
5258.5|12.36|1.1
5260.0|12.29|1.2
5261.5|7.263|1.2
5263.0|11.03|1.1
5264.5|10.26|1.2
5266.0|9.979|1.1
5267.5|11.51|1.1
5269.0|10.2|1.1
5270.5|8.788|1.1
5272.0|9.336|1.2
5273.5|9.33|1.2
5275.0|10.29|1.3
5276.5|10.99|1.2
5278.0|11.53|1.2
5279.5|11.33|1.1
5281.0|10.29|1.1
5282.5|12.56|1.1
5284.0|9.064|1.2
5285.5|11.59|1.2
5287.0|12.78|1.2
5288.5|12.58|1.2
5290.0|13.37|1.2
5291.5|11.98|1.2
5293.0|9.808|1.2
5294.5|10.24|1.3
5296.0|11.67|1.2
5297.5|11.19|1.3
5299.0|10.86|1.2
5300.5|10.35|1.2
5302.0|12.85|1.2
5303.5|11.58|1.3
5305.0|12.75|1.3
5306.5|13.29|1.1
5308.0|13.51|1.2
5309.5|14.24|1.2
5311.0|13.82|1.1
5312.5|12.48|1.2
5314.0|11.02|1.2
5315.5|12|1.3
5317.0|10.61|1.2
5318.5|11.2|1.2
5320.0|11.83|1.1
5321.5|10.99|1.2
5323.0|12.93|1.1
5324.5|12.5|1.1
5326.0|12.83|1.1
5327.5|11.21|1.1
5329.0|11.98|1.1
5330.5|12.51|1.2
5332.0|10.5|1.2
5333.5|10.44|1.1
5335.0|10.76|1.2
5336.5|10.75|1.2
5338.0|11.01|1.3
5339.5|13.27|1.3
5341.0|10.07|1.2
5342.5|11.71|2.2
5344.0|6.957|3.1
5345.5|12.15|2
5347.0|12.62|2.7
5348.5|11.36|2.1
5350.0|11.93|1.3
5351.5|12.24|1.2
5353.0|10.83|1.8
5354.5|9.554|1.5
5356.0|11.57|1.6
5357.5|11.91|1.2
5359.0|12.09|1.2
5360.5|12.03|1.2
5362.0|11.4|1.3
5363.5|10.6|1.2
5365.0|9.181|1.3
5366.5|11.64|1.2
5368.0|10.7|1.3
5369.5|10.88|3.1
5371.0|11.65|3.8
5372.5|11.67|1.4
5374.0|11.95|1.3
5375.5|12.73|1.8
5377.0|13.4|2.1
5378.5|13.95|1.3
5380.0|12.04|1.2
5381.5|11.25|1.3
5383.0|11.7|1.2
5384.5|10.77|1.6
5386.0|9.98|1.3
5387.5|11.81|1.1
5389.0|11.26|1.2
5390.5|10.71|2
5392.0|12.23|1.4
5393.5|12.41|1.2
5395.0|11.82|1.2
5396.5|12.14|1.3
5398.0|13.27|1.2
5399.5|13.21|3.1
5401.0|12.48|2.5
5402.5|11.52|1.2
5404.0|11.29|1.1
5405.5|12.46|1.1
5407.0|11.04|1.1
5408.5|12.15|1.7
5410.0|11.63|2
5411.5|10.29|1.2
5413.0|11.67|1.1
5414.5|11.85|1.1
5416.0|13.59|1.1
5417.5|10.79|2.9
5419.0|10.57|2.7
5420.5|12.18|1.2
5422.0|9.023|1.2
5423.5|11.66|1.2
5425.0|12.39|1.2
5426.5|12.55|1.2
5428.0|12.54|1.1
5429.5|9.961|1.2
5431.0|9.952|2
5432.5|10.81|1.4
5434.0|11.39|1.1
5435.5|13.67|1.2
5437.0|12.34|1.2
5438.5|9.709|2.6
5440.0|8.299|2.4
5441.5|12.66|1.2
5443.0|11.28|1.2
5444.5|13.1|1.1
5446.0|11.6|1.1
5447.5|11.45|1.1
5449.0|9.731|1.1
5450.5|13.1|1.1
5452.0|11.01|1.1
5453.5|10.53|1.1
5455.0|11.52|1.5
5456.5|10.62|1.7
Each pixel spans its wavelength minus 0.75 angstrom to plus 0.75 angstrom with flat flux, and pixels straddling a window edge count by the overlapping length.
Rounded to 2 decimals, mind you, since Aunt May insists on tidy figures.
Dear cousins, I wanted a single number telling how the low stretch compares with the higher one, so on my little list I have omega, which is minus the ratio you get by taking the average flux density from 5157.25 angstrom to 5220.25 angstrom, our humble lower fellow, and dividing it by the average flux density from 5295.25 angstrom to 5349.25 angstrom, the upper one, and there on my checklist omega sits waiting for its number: -0.92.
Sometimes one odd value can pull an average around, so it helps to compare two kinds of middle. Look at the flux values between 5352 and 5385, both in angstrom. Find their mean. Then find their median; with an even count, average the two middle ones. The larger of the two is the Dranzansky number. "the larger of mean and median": 11.6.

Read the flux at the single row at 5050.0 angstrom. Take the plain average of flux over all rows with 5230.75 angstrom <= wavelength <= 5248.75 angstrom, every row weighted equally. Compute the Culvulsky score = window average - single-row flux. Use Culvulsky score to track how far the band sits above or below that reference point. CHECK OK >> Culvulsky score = 1.7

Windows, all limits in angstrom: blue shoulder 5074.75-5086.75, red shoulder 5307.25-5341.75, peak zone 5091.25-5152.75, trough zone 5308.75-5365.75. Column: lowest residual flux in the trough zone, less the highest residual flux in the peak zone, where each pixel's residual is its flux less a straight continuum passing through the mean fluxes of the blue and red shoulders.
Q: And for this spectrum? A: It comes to -9.6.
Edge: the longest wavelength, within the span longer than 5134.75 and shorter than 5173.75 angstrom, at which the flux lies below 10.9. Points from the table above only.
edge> 5173.0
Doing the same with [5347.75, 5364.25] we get 5363.5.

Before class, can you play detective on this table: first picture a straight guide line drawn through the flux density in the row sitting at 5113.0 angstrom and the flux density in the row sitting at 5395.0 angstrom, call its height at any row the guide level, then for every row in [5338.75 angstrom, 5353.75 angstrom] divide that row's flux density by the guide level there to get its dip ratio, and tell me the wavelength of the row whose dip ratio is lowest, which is 5344.0 angstrom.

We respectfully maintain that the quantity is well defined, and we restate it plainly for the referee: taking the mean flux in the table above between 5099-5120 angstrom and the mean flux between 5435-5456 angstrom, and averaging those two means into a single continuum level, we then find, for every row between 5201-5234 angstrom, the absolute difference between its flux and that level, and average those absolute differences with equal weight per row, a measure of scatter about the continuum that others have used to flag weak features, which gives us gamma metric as 1.00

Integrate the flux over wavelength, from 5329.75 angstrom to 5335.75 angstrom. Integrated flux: 66.3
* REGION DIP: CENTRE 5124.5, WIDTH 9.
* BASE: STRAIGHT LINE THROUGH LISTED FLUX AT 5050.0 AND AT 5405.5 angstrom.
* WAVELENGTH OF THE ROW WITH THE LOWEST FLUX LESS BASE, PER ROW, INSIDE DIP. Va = 5125.0 angstrom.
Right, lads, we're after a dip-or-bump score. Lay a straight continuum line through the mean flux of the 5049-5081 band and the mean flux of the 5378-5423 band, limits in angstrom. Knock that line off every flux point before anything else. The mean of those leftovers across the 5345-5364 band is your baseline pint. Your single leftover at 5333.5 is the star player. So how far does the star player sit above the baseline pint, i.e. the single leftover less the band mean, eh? -1.1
